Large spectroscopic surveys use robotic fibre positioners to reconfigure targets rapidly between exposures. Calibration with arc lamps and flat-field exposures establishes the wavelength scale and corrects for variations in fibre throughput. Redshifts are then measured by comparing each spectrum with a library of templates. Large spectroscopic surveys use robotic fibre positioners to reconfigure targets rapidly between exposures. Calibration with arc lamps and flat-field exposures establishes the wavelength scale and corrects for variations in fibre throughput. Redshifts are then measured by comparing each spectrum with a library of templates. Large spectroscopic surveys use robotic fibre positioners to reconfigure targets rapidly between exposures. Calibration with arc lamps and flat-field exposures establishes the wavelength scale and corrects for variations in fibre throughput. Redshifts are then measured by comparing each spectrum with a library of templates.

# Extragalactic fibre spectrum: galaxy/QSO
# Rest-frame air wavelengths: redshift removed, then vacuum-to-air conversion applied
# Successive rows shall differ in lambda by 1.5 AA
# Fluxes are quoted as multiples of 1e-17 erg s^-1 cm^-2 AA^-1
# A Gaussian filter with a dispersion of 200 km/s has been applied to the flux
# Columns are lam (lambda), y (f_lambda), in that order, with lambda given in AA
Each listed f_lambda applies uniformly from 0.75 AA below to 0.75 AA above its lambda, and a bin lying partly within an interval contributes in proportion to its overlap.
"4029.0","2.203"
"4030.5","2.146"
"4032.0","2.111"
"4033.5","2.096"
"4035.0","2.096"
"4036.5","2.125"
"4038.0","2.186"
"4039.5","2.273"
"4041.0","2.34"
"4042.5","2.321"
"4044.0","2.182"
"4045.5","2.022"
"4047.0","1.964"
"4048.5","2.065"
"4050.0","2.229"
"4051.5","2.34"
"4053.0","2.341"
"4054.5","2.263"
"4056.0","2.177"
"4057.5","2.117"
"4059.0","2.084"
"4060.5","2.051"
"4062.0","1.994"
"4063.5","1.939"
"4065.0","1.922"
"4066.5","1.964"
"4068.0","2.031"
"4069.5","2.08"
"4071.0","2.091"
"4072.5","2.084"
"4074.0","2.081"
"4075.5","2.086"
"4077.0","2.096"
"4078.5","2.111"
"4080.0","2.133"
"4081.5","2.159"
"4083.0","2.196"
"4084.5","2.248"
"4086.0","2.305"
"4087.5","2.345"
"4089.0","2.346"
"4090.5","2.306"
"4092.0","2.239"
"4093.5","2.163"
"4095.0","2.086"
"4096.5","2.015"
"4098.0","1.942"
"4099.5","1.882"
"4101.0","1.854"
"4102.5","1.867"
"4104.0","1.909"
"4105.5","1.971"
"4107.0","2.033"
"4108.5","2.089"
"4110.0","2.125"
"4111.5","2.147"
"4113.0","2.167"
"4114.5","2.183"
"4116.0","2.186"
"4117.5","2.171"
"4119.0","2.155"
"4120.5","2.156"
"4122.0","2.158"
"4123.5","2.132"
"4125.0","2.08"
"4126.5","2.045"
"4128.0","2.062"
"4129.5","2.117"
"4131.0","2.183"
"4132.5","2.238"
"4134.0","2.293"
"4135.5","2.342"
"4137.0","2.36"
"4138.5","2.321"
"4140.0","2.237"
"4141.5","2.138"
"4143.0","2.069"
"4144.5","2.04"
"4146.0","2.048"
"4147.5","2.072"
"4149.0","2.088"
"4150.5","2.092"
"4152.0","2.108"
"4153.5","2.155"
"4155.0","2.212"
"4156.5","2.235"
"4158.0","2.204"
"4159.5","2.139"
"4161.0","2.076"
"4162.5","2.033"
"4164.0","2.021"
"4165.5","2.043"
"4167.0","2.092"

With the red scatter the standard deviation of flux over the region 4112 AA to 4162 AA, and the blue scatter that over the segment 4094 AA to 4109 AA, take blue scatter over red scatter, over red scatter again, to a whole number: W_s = 12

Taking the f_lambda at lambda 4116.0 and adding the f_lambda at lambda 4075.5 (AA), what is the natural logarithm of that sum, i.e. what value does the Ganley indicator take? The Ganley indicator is 1.45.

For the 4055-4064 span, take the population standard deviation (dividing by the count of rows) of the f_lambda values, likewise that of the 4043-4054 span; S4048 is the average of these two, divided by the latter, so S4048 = 0.78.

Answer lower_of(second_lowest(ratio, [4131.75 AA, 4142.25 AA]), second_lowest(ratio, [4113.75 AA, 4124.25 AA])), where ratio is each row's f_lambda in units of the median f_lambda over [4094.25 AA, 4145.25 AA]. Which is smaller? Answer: 1.01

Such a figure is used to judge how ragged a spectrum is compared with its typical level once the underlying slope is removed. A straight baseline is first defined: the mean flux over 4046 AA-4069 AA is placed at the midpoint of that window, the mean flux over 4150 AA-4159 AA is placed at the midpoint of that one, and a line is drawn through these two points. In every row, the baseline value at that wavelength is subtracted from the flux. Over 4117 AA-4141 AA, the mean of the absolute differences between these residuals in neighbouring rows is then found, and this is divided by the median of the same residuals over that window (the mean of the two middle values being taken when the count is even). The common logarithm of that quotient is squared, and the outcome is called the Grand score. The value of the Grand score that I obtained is 0.06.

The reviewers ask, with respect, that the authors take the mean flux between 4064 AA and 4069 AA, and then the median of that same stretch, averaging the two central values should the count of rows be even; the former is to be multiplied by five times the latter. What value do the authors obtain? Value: 19.4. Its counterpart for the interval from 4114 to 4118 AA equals 23.8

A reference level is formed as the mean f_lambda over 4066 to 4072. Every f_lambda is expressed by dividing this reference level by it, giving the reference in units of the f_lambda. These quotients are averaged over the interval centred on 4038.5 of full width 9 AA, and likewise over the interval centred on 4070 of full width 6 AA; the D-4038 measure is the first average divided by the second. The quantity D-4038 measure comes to 0.93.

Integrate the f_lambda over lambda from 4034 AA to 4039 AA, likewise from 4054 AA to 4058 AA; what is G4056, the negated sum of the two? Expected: -19.4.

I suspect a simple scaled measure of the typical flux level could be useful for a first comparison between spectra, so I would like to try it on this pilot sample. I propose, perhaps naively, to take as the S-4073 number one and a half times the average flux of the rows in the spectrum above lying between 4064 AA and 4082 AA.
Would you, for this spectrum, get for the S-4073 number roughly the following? 3.10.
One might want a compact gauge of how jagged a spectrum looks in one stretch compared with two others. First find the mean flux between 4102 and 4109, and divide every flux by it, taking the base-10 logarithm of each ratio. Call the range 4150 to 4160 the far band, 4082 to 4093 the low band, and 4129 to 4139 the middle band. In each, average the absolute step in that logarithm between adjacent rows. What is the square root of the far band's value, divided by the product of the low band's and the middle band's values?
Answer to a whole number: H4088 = 1205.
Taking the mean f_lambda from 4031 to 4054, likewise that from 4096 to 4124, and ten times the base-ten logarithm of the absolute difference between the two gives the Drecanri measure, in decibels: -9.2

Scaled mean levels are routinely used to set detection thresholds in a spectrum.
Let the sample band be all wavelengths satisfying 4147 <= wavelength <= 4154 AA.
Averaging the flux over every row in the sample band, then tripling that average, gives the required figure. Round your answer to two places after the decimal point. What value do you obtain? 6.31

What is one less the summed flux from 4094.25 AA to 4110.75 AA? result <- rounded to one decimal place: -20.8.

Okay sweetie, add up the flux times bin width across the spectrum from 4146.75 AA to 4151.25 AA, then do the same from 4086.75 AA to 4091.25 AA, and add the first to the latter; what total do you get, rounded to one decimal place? 19.9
